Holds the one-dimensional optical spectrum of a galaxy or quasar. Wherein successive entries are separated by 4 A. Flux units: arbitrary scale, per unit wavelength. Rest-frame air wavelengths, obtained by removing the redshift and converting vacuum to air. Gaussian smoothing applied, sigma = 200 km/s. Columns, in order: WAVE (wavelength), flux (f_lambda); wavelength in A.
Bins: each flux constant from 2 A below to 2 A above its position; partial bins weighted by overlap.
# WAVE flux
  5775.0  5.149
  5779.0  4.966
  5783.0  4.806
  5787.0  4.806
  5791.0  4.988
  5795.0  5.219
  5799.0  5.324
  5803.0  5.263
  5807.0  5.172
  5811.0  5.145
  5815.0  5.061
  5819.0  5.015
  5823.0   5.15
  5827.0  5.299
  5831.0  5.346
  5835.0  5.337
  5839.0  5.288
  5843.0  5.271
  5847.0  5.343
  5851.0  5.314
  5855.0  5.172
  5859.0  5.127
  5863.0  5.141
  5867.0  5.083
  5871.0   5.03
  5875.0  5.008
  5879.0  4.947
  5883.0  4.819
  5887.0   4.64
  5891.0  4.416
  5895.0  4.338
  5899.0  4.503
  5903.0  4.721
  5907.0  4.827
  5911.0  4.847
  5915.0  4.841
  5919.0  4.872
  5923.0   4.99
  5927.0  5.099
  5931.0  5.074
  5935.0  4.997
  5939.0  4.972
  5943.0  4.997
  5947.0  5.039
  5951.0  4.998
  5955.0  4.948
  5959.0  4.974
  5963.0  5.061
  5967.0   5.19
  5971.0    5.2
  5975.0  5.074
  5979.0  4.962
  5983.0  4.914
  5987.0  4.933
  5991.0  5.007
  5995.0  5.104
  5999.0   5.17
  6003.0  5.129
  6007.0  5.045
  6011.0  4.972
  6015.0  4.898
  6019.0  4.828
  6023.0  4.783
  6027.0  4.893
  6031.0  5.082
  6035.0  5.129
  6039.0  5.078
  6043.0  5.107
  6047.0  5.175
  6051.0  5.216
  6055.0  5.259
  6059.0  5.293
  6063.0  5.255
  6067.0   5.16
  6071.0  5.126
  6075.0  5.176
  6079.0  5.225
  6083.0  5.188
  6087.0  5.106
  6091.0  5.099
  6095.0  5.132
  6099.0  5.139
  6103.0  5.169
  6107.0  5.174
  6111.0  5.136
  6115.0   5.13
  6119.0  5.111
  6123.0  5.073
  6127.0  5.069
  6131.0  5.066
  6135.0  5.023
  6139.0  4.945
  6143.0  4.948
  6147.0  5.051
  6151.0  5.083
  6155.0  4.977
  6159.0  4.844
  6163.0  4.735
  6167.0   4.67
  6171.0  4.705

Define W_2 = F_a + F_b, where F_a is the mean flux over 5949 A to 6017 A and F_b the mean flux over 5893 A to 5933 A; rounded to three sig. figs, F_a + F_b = 9.85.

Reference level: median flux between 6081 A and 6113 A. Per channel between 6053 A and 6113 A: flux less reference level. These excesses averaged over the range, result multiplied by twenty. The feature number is 1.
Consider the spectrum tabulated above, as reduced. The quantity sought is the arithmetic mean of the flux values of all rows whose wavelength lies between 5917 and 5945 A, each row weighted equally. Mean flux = 5.00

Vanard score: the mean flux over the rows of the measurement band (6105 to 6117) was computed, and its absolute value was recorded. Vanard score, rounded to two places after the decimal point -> 5.15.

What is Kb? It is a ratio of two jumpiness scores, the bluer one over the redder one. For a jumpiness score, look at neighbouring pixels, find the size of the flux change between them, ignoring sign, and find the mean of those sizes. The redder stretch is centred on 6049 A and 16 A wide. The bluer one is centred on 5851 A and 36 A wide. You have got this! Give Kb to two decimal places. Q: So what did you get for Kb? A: 1.05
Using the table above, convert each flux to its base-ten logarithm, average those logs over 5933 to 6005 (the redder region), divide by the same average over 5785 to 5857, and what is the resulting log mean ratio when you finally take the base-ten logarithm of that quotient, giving -0.008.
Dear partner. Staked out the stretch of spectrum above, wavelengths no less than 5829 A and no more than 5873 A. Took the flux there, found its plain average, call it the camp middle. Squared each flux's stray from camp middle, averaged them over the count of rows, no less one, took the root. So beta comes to 0.11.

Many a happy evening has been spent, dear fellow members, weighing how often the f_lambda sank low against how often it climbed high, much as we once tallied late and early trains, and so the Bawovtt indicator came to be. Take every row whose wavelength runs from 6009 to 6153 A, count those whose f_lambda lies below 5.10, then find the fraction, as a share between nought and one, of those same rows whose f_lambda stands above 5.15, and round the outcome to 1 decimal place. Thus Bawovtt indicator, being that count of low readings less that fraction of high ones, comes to 15.7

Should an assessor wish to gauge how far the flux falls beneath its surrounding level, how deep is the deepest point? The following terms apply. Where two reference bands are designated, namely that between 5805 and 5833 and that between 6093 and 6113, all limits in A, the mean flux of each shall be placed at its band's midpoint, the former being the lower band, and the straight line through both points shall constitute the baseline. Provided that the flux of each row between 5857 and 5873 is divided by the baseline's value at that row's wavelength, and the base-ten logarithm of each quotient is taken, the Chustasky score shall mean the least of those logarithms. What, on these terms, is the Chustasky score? -0.012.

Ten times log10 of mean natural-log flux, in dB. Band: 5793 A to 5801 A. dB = 2.21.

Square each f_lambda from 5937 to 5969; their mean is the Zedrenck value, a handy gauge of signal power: 25.2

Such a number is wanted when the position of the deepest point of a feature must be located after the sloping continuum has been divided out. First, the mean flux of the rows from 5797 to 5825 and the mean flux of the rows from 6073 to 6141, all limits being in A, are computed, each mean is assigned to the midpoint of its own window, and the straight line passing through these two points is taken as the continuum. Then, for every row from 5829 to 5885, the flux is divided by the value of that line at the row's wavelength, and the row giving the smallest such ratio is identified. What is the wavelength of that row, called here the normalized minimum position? 5883.0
